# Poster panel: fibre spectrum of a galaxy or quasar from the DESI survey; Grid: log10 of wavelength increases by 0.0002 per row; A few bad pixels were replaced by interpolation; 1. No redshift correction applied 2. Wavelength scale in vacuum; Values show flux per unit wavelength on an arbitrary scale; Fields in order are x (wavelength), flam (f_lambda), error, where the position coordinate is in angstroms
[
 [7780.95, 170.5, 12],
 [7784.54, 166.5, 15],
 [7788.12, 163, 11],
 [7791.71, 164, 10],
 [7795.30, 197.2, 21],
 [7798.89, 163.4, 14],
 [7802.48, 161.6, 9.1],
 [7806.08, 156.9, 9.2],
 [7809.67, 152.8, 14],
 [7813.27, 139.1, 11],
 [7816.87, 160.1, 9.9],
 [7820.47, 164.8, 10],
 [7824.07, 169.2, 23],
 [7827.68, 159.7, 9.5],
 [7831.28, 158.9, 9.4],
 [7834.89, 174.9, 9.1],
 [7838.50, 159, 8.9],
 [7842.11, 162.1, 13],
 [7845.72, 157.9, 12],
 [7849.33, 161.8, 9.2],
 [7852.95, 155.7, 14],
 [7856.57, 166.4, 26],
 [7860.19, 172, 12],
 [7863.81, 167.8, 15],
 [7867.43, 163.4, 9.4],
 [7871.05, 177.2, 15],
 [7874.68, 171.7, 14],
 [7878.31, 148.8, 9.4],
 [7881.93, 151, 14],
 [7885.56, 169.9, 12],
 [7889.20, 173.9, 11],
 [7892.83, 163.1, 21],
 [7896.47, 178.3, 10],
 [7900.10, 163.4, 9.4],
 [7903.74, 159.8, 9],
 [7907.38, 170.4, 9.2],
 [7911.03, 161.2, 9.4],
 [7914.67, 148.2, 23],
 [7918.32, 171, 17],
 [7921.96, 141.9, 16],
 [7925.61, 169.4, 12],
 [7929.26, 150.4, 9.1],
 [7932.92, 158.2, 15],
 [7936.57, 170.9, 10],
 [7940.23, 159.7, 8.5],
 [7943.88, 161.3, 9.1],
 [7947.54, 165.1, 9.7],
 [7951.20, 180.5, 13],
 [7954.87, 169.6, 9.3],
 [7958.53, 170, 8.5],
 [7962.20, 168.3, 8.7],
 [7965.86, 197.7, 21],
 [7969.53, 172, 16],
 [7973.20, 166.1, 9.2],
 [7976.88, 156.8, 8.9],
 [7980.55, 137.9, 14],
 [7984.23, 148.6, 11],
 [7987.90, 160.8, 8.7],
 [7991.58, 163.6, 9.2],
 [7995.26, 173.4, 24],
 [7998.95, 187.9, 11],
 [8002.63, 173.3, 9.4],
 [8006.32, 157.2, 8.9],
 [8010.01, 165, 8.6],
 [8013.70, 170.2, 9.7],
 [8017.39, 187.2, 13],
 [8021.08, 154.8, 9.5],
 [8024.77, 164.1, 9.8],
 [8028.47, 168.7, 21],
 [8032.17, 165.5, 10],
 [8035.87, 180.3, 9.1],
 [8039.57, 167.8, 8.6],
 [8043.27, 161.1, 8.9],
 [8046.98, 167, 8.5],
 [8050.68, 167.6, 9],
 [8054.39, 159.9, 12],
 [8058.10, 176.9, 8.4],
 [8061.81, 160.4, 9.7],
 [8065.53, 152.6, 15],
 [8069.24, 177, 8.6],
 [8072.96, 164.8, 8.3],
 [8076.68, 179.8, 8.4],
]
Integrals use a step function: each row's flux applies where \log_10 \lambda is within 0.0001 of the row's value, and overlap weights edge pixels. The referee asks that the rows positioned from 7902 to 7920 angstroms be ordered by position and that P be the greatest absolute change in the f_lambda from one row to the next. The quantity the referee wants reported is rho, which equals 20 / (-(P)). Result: -0.88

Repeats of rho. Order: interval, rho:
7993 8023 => -0.62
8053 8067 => -1.18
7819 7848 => -1.25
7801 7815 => -1.46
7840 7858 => -1.87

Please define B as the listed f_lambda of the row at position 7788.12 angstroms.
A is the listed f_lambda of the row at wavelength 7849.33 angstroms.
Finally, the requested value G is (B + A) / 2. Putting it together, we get 162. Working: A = 161.8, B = 163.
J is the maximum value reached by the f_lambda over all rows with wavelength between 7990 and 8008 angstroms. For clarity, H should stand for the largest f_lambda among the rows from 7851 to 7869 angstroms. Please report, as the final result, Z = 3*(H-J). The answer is -48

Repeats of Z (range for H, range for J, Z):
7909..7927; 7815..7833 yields 5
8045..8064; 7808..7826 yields 23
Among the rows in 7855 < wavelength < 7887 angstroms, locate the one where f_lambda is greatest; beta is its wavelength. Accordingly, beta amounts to 7871.05 angstroms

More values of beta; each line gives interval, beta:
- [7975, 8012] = 7998.95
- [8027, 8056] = 8035.87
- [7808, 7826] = 7824.07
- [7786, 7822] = 7795.30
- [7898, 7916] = 7907.38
